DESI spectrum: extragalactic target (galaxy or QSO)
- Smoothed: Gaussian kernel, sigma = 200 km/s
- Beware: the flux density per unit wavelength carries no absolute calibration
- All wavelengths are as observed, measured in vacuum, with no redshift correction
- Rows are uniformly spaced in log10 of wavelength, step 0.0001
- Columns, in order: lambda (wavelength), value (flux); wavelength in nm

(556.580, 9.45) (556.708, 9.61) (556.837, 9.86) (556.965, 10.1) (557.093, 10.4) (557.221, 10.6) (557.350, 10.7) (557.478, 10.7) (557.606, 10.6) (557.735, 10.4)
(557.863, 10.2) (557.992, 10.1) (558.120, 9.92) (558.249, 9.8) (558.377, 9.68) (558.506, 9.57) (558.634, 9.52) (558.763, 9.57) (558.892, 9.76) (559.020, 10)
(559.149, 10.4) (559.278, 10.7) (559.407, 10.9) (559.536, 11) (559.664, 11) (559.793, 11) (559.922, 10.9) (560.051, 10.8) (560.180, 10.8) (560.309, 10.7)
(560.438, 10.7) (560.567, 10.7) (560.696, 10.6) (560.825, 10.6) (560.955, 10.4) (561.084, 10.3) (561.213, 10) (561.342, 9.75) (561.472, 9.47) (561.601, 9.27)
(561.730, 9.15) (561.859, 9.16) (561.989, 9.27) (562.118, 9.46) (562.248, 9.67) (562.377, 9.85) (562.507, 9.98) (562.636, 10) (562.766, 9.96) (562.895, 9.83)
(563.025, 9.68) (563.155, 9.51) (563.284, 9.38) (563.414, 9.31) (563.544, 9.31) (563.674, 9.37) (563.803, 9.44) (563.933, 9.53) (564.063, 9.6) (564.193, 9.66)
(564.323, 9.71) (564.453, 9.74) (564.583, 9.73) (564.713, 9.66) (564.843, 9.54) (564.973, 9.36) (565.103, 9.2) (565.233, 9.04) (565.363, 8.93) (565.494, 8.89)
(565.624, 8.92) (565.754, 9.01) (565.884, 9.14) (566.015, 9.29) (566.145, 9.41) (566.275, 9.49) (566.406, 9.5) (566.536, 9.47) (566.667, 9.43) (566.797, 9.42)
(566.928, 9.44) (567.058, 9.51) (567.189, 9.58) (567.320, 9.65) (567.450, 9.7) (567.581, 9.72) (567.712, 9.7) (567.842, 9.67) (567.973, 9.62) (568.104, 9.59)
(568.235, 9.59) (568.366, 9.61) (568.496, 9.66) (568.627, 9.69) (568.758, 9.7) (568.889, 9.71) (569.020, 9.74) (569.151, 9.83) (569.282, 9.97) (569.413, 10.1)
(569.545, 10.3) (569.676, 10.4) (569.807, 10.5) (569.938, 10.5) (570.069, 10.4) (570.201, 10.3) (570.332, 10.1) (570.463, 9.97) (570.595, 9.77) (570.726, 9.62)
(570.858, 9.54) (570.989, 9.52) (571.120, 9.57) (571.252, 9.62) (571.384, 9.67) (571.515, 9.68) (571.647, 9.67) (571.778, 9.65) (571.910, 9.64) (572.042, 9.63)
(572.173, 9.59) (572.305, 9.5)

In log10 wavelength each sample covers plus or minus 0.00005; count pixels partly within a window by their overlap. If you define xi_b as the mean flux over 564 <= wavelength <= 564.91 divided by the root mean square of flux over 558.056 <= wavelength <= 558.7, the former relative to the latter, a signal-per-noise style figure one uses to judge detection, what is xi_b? 0.996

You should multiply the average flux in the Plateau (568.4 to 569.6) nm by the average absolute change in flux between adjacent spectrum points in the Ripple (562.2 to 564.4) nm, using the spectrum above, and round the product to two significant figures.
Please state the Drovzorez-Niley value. 0.87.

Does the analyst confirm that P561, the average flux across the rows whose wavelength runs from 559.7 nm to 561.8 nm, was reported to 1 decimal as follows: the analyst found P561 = 10.3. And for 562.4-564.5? 9.6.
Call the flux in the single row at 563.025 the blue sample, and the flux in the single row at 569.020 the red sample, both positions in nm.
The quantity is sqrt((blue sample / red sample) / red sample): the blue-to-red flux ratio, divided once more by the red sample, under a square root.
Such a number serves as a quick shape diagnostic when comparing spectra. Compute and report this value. 0.319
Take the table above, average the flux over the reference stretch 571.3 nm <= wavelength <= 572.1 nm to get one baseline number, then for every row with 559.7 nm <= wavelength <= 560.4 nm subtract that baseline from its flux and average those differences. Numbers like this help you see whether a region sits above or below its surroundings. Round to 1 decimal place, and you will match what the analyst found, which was 1.2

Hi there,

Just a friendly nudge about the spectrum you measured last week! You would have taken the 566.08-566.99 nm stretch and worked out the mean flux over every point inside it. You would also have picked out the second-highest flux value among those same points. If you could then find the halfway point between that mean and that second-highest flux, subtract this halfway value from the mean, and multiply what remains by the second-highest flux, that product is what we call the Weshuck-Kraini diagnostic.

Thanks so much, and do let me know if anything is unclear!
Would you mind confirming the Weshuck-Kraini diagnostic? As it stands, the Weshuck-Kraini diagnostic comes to -0.2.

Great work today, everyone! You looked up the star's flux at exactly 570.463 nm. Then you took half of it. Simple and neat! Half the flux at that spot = 5.0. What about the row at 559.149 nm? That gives 5.2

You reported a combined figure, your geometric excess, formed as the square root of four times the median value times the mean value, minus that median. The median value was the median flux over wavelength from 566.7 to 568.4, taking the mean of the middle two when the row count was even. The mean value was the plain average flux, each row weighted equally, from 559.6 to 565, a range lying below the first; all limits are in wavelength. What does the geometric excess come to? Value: 9.9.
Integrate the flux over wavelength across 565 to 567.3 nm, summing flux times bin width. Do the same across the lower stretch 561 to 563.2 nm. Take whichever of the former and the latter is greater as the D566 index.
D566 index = 21.3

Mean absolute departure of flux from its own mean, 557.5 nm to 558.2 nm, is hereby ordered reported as 0.20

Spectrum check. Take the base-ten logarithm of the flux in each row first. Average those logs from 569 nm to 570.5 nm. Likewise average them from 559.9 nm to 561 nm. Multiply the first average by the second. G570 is 1.037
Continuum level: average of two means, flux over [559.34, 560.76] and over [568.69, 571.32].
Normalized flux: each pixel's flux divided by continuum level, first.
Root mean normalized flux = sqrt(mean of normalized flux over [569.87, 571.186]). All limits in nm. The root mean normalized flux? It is 0.98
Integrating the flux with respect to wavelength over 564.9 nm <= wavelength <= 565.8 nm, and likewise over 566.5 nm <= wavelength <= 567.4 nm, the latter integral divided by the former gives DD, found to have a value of 1.05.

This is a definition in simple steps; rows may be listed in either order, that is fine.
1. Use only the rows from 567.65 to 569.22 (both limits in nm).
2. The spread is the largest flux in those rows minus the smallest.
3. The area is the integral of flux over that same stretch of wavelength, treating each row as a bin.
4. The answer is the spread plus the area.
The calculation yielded 15.4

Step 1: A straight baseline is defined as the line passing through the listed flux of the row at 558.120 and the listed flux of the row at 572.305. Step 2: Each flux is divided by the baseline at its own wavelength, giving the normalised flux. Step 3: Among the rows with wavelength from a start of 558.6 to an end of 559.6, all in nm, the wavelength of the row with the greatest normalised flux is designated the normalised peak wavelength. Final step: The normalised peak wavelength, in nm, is 559.536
